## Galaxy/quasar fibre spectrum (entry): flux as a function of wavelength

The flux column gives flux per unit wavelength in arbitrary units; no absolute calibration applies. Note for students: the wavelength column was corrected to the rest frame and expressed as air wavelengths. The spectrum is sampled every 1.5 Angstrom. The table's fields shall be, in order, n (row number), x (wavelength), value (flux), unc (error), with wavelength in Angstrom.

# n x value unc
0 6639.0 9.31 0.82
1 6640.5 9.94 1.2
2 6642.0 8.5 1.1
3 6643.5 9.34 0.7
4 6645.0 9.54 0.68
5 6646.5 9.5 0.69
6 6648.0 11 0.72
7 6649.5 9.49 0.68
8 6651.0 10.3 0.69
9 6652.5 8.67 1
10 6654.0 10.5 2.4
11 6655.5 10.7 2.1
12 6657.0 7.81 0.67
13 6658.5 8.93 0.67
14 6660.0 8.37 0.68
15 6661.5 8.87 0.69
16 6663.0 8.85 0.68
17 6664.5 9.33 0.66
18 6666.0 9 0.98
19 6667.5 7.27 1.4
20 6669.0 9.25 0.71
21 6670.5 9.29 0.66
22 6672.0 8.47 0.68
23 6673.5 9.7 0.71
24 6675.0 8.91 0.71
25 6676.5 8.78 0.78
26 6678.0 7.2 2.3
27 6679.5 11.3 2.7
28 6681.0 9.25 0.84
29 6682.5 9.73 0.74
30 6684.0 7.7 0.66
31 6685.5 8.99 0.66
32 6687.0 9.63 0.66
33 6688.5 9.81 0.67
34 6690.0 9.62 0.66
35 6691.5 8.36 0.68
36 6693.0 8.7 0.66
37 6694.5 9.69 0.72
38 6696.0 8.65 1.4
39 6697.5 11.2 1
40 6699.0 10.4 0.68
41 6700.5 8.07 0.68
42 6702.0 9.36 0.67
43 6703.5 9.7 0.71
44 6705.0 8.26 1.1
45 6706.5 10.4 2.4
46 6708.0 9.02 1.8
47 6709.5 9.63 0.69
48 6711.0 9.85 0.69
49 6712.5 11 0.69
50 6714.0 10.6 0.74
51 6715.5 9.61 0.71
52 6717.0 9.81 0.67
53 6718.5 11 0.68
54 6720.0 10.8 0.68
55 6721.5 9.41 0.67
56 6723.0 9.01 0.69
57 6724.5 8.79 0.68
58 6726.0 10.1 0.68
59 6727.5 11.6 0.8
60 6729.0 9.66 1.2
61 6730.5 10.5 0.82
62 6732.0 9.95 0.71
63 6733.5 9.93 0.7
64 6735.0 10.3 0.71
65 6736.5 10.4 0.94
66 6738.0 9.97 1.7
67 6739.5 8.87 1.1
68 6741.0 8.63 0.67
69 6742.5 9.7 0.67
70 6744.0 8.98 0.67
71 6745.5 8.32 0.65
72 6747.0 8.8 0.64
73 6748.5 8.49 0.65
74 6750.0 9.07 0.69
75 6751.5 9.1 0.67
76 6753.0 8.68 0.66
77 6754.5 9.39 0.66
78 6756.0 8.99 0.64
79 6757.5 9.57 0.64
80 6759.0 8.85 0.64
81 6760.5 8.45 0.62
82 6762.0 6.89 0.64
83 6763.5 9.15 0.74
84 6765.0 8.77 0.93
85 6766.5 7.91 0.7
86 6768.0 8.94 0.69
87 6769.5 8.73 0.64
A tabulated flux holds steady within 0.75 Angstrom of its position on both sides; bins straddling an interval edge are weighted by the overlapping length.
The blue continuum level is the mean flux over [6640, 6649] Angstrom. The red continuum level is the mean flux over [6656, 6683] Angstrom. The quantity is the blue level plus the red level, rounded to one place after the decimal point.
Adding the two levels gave 18.5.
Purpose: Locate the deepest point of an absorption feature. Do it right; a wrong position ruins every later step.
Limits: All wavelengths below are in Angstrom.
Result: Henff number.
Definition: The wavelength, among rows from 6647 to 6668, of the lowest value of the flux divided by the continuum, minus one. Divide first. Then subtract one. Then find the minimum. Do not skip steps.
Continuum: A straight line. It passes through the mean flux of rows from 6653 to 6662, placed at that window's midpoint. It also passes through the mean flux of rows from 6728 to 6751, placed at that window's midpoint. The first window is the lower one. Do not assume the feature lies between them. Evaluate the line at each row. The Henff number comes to 6667.5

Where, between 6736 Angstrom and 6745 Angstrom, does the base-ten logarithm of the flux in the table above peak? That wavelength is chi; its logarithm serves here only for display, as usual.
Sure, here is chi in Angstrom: 6736.5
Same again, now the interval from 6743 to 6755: 6754.5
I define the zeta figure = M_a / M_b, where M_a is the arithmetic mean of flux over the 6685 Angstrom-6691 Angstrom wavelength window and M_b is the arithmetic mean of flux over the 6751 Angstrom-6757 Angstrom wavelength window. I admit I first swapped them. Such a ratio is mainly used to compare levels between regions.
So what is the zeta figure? 1.05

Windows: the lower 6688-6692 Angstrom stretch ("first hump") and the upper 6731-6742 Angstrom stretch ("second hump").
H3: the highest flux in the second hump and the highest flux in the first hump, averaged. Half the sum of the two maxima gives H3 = 10.1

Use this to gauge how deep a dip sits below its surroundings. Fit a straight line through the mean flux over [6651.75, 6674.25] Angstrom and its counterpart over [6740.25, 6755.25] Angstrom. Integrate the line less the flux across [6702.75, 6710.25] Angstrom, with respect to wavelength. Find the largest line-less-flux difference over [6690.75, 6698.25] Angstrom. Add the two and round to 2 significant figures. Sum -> -2.7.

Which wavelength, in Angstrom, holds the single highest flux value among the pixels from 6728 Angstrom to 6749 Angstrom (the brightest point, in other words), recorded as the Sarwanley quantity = 6730.5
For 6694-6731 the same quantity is 6727.5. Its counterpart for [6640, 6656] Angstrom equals 6648.0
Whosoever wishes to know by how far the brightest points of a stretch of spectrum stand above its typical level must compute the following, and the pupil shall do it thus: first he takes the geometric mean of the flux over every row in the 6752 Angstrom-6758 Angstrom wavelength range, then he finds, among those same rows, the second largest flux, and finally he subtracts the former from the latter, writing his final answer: 0.24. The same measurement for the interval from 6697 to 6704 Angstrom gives 0.71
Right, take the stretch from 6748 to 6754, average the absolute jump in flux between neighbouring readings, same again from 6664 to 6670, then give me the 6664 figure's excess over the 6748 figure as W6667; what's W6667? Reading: 1.0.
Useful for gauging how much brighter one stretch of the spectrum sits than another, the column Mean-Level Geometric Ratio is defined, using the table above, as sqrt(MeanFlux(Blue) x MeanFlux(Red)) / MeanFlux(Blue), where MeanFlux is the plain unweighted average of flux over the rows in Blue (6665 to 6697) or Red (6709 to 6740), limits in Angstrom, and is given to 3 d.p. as 1.055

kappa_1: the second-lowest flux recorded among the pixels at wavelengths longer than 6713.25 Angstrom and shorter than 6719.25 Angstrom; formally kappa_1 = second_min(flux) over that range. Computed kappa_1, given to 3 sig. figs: 9.81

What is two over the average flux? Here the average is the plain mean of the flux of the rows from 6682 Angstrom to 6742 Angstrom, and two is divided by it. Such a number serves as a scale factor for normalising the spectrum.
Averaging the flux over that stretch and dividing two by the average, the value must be 0.207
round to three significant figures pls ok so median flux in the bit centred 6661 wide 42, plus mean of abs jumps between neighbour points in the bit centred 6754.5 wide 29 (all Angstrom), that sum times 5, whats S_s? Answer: 49.9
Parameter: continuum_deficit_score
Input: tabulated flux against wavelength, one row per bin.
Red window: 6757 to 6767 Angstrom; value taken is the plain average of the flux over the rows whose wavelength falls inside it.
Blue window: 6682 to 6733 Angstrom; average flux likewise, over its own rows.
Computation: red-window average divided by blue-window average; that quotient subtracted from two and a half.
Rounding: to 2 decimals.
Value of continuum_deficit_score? 1.62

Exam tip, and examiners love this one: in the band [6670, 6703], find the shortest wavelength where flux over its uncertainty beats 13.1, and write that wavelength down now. 6670.5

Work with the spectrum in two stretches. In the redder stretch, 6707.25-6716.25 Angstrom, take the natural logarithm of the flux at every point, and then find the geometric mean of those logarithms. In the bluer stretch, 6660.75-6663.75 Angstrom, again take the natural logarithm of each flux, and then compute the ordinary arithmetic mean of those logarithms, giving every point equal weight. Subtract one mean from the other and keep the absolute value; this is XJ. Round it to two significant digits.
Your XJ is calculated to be 0.11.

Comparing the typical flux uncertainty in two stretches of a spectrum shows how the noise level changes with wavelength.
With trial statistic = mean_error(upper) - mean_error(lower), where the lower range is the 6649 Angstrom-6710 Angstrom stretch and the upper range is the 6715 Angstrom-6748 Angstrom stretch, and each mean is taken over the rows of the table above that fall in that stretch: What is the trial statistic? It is -0.20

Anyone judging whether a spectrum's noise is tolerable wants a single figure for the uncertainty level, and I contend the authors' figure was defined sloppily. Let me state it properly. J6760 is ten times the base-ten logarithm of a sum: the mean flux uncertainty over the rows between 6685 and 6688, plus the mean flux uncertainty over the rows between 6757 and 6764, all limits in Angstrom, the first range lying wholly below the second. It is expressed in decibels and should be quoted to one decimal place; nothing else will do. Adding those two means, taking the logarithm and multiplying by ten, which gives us 1.2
